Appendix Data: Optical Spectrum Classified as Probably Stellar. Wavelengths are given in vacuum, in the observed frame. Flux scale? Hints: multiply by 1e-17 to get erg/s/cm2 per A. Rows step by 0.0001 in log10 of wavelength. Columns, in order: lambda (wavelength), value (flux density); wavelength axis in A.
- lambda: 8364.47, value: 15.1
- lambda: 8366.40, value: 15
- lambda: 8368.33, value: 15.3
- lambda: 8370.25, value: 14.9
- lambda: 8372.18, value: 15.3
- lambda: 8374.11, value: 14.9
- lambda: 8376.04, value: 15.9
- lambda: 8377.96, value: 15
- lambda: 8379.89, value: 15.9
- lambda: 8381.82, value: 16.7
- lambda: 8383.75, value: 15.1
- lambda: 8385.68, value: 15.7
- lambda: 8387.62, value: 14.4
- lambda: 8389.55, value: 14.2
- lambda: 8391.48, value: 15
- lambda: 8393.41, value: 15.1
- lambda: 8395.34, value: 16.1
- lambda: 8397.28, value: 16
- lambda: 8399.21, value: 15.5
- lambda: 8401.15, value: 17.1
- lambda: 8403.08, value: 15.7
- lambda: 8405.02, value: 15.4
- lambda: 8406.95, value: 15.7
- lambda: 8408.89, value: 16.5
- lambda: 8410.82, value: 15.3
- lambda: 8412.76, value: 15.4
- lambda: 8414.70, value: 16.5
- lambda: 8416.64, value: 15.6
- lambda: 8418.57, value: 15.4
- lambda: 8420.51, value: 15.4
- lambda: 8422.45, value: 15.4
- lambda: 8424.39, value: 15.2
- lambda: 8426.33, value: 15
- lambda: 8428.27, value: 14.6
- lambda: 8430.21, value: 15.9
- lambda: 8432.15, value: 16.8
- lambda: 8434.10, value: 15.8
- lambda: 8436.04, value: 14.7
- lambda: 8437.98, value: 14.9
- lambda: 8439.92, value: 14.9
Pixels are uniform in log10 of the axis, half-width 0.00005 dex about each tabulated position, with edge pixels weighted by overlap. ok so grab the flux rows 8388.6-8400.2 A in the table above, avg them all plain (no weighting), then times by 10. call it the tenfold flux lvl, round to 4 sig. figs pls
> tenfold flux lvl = 153.2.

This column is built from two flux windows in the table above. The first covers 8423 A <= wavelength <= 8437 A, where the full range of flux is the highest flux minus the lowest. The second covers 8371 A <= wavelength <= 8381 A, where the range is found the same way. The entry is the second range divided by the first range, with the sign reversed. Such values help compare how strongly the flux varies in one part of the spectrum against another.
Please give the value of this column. -0.45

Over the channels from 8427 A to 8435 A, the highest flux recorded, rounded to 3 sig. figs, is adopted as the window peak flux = 16.8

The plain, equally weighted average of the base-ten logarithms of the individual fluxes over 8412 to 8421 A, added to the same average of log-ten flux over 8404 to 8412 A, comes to 2.39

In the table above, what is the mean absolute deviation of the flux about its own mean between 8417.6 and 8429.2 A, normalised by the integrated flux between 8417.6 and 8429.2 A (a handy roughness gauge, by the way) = 0.0014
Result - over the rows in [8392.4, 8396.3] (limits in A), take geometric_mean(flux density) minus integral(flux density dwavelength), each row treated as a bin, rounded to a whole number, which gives -45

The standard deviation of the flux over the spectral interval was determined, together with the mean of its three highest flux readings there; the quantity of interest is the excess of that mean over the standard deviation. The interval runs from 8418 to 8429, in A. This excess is 15.1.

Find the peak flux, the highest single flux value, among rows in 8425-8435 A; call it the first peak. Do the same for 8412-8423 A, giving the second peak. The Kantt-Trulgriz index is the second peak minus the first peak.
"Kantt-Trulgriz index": -0.3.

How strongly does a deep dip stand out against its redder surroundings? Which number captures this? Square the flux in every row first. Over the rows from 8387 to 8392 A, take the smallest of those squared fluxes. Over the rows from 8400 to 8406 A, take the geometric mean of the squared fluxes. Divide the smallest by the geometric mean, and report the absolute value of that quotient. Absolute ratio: 0.78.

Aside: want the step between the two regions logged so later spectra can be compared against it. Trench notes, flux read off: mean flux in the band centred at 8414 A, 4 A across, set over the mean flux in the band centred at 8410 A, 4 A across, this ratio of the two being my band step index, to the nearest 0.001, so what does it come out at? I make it 1.003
